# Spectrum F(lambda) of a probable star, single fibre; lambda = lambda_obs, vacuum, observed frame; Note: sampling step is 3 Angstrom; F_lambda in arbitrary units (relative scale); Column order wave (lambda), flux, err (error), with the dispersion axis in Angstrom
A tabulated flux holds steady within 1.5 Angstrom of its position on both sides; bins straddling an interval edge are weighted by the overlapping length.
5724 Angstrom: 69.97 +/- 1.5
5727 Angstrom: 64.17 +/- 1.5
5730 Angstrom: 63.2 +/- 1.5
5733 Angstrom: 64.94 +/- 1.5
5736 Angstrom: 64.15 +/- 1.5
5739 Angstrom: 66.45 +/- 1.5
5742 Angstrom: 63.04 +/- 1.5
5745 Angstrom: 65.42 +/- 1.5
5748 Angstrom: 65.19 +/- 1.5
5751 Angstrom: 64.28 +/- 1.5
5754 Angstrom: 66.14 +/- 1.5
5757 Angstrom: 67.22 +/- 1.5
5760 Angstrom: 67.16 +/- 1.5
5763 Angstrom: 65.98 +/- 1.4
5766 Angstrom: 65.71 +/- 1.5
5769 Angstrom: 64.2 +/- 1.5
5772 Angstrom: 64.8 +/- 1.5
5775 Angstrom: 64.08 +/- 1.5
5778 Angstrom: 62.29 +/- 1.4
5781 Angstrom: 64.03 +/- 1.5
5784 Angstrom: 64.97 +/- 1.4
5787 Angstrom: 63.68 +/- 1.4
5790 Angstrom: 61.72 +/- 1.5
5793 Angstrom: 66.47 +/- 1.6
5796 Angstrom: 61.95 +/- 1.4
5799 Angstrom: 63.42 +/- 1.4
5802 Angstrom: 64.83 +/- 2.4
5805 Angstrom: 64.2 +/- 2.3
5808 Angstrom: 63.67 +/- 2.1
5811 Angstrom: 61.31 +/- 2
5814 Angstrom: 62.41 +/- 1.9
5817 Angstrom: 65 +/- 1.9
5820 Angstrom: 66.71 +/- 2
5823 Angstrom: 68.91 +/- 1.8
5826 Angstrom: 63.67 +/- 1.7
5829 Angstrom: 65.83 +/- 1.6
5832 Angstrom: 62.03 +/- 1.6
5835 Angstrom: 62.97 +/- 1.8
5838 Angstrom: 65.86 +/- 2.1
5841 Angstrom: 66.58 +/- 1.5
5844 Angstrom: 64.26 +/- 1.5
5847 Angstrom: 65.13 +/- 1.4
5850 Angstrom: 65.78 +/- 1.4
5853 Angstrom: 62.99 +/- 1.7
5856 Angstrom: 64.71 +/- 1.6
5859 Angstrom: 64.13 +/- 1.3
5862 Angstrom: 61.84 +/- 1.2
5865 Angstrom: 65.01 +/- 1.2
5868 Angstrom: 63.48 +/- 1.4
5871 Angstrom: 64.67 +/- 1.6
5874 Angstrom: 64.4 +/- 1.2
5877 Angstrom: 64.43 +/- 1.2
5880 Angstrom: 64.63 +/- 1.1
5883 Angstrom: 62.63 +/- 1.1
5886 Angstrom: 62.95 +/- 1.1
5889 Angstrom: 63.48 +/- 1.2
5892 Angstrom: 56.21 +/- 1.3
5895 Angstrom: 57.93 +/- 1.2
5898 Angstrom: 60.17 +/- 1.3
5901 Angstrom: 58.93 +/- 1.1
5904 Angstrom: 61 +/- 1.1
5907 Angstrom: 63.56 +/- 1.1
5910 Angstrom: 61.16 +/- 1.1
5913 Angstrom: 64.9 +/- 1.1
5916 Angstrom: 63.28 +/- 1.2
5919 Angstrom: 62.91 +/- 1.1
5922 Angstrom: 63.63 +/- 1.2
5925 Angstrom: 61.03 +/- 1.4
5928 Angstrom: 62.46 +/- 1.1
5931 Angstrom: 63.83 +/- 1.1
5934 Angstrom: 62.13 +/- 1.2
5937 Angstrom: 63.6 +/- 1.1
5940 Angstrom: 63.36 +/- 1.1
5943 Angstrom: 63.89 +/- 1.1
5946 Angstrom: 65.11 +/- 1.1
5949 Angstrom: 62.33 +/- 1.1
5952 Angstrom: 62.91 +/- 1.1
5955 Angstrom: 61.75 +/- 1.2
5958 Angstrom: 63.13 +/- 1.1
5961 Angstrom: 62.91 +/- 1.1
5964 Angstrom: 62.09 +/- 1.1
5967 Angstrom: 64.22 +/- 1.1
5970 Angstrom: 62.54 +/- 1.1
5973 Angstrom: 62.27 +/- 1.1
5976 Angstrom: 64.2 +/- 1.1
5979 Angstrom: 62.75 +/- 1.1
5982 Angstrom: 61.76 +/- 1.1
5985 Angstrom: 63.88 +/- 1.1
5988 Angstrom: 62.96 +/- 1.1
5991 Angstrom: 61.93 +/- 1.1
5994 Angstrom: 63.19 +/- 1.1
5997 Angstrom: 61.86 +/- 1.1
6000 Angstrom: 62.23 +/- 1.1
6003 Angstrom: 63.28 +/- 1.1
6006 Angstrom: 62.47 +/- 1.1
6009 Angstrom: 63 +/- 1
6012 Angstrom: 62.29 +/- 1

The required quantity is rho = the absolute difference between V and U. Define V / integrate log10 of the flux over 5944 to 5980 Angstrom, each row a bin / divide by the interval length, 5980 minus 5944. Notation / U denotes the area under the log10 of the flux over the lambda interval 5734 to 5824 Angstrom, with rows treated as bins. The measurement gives 161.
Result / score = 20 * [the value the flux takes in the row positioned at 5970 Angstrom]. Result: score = 1251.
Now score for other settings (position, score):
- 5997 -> 1237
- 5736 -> 1283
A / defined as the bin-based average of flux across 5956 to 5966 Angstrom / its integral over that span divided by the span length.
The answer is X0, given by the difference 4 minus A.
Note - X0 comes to -58.7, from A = 62.7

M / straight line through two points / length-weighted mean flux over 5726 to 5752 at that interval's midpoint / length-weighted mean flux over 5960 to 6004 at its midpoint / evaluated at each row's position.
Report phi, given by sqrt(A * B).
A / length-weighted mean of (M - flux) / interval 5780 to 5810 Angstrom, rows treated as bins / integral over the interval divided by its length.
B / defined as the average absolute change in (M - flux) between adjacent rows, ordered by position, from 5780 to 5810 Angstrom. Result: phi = 0.76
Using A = 0.30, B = 1.94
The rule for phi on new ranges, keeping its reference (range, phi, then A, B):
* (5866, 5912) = 1.57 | 1.43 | 1.72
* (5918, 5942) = 0.62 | 0.28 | 1.36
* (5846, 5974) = 0.83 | 0.45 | 1.54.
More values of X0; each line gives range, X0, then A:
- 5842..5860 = -60.6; 64.6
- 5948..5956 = -58.4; 62.4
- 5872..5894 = -58.6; 62.6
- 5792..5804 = -60.1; 64.1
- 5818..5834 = -61.3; 65.3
